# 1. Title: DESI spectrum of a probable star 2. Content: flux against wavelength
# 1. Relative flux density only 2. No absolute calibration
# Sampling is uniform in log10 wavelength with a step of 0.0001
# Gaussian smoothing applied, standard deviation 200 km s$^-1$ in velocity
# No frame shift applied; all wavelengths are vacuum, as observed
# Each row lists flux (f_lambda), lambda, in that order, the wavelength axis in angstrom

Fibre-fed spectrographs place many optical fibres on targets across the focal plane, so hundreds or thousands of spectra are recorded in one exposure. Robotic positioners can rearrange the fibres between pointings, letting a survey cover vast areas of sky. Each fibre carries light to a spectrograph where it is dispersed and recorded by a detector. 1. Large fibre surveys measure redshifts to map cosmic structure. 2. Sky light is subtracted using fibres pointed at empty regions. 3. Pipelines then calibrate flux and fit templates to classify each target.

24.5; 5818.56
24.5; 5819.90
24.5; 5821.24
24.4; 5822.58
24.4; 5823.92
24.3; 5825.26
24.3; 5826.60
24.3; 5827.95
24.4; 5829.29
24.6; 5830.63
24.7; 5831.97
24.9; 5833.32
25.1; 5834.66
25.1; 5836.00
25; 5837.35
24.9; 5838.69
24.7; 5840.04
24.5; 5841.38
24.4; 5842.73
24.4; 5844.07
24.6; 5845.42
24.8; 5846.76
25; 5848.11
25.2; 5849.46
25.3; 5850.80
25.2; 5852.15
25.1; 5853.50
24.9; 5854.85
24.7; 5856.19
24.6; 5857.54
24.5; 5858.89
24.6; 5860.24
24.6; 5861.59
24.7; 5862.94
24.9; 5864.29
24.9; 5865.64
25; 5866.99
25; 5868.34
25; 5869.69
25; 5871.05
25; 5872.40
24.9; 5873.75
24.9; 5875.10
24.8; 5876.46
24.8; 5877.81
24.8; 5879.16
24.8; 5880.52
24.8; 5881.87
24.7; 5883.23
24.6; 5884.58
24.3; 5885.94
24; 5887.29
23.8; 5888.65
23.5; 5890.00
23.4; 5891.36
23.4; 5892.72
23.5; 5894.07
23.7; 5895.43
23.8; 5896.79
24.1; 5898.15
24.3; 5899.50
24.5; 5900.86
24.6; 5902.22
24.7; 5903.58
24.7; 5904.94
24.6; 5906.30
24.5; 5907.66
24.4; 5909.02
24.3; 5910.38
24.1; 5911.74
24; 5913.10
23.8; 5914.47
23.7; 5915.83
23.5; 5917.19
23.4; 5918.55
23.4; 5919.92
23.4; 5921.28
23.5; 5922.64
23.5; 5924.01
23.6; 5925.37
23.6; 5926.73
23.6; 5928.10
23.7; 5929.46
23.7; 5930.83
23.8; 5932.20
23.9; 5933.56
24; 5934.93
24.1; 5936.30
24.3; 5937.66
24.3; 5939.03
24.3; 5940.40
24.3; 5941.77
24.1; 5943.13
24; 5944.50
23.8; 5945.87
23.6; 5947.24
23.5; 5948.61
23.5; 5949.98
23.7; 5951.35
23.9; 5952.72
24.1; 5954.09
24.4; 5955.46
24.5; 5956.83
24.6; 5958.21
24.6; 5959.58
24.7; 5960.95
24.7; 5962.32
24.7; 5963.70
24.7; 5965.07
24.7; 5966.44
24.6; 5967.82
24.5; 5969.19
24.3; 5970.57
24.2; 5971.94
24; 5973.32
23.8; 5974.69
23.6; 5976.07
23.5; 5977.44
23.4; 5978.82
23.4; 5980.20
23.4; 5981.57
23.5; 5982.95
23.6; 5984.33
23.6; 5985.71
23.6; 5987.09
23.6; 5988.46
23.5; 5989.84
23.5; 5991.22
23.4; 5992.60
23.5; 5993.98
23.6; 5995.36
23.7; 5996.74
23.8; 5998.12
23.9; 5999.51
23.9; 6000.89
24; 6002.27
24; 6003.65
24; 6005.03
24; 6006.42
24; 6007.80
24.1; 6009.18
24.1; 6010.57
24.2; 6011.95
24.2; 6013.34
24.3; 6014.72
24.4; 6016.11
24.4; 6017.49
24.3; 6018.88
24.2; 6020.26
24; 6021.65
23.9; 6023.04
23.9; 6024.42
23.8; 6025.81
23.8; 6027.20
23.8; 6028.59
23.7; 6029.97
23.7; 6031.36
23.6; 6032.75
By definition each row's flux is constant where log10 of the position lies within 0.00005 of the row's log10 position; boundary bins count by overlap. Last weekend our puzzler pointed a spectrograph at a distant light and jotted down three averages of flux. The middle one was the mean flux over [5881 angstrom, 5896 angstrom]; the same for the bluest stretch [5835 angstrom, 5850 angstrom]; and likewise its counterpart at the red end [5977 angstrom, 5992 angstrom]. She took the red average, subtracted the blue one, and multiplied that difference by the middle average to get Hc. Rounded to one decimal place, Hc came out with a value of -30.5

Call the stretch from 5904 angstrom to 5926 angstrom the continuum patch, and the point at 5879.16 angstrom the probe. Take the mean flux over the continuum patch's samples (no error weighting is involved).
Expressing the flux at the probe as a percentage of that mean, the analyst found 104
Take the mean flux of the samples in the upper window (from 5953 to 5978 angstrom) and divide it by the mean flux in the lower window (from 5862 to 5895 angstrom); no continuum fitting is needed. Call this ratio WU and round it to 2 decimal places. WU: 0.99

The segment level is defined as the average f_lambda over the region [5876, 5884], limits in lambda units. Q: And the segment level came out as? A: 24.8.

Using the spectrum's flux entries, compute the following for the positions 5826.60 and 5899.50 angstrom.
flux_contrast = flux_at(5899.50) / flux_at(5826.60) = 1.00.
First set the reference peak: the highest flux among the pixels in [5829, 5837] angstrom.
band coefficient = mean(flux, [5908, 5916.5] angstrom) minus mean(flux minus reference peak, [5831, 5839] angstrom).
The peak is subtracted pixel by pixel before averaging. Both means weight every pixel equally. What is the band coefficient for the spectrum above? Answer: 24.2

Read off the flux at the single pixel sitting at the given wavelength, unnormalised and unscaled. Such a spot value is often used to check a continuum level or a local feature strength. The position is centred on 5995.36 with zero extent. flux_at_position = 23.6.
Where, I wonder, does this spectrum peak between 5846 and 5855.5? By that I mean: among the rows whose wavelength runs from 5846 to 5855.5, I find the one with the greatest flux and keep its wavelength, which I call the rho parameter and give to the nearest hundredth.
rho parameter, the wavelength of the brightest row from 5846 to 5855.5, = 5850.80 angstrom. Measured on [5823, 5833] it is 5831.97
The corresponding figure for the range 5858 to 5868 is 5866.99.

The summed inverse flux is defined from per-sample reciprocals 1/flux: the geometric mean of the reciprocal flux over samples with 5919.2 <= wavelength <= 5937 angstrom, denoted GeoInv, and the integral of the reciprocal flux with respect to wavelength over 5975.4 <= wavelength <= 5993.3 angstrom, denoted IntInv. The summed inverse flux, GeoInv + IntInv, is 0.804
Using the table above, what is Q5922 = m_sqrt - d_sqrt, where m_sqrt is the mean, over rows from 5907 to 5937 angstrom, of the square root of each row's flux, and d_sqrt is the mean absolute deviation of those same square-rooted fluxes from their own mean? 4.85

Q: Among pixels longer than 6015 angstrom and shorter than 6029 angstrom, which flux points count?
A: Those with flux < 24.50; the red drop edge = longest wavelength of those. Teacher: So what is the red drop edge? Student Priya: 6028.59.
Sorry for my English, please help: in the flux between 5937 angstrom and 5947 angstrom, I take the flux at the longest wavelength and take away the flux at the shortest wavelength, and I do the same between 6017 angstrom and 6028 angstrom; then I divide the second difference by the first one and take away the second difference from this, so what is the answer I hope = 1.8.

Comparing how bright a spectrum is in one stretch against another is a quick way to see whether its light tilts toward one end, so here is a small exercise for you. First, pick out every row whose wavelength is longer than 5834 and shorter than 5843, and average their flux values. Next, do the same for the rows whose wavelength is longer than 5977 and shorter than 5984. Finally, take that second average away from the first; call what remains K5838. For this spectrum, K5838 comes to 1.4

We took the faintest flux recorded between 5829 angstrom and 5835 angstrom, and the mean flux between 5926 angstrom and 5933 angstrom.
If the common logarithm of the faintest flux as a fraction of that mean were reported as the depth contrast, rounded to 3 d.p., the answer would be 0.013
